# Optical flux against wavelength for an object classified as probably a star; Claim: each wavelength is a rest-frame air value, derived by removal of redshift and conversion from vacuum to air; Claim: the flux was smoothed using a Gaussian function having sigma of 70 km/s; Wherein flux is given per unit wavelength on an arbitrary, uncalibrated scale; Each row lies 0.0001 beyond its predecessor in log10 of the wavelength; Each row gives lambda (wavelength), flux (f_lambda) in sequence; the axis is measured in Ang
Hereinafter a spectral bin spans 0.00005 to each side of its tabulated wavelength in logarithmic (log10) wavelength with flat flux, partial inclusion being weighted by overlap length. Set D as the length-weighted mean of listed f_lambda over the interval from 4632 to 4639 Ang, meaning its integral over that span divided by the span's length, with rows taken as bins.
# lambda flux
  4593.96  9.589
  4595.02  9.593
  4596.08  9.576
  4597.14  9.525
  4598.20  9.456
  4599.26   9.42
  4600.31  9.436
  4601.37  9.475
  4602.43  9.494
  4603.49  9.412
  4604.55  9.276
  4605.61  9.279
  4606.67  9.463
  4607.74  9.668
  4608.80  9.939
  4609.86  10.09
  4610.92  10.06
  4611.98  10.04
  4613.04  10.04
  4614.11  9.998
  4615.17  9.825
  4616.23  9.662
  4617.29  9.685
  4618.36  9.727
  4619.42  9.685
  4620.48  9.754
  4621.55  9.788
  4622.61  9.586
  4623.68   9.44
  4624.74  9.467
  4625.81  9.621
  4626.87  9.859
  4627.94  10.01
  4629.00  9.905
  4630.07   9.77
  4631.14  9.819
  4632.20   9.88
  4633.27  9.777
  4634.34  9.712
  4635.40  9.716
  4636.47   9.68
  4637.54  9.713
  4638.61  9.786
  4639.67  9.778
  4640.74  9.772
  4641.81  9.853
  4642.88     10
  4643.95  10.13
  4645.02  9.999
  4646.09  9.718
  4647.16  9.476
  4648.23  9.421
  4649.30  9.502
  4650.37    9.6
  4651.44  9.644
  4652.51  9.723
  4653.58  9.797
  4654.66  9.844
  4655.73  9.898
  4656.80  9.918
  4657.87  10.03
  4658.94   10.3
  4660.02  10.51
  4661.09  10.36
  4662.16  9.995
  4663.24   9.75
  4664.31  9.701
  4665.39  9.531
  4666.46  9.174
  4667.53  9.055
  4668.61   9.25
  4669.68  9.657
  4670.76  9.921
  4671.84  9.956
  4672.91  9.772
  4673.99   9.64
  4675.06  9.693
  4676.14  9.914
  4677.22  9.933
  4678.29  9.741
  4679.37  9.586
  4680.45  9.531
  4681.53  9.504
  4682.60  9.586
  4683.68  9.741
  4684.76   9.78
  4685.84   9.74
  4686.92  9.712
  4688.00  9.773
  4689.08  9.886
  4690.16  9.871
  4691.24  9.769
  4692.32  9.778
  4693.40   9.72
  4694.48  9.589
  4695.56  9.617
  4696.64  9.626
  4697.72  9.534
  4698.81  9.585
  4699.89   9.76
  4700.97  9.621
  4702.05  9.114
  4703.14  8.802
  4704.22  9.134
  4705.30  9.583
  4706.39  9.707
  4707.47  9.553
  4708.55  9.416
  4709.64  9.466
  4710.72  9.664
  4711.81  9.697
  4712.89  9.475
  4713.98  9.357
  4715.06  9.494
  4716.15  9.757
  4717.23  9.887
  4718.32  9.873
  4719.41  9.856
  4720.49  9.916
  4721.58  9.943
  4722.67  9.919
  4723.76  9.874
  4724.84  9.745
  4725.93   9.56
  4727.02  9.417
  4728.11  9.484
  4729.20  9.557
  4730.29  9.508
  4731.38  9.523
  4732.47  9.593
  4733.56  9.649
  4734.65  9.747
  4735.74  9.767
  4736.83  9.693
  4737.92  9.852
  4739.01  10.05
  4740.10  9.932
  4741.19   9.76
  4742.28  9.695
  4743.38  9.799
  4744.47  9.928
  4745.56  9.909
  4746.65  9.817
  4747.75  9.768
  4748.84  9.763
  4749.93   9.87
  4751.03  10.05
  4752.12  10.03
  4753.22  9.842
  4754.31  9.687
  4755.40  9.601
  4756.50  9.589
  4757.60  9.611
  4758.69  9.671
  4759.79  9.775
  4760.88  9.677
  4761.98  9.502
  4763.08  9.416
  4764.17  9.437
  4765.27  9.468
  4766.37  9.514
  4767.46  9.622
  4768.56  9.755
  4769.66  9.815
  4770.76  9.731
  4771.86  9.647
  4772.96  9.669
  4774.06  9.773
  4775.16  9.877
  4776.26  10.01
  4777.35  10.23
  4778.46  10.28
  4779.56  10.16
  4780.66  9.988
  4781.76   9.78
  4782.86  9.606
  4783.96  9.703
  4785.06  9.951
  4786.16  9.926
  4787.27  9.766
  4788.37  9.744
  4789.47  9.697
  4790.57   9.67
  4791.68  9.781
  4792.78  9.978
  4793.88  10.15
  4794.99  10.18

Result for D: 9.7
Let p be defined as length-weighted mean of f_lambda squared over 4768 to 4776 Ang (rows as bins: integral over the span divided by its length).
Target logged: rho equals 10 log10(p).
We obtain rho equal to 19.8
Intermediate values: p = 95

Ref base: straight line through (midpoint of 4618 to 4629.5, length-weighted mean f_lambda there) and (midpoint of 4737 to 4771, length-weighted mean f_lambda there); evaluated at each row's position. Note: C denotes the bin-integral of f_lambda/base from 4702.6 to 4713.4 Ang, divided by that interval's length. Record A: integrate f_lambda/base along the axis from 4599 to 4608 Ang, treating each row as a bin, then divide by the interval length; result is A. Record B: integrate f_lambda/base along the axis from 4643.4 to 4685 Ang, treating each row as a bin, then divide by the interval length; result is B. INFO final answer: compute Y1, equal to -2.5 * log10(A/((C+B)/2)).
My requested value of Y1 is 0.018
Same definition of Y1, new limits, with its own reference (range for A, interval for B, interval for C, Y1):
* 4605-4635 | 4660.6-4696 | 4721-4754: -0.005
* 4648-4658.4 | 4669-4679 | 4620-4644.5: 0.004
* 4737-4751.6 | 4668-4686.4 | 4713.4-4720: -0.017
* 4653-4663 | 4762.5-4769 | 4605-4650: -0.046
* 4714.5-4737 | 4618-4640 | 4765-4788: 0.009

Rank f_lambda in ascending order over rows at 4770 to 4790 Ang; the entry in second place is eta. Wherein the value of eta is 9.647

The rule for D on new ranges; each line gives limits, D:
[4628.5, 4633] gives 9.8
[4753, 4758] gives 9.7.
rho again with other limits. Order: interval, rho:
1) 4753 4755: 19.8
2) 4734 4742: 19.8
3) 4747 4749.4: 19.8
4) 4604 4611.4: 19.7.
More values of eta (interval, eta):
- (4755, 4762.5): 9.589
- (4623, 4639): 9.467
